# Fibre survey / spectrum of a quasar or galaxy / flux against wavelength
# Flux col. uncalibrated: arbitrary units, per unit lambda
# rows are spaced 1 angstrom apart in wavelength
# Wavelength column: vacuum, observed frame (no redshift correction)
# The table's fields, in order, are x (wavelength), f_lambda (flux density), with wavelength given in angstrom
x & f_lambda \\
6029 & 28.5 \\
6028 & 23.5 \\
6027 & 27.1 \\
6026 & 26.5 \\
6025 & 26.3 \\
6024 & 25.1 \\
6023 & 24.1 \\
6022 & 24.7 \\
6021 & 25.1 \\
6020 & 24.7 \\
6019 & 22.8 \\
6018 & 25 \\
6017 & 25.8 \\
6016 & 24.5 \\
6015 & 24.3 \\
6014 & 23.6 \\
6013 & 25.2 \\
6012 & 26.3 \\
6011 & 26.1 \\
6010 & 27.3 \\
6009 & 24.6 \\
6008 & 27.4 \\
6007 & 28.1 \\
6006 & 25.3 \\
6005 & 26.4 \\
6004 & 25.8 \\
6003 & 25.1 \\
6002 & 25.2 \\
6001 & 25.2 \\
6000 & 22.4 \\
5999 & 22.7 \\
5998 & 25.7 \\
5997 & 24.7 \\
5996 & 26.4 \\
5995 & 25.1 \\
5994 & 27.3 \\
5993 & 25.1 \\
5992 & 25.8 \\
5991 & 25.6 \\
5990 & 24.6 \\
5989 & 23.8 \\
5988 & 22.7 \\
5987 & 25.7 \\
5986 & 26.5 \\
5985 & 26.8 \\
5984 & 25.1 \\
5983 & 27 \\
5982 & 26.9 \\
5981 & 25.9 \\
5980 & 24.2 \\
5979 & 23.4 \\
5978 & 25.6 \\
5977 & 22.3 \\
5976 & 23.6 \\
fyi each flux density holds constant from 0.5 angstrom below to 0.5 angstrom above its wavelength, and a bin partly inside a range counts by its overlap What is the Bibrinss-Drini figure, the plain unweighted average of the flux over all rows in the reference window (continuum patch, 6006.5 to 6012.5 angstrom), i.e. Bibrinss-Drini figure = 26.6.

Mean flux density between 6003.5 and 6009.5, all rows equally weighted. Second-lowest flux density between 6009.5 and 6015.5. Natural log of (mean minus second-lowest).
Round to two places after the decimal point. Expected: 0.68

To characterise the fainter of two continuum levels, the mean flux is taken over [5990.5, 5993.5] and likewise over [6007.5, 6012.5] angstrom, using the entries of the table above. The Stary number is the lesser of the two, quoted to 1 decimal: 25.5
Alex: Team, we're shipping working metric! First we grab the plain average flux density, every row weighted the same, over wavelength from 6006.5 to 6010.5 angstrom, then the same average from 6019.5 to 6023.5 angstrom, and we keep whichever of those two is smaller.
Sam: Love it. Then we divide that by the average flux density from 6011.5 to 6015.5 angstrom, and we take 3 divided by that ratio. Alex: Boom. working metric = 3.0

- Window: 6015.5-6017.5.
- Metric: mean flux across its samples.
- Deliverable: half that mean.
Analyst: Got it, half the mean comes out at 12.6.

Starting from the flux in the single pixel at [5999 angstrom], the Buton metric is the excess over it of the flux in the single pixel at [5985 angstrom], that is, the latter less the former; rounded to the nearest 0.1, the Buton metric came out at 4.1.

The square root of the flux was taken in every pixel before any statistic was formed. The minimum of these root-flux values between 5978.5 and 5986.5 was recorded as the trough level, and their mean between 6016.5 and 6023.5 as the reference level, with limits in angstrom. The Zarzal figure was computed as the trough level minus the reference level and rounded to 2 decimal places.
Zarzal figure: -0.12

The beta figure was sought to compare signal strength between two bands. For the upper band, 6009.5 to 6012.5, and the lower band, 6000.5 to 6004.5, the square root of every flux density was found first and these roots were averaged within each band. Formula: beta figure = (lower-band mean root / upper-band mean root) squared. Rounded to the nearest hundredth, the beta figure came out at 0.95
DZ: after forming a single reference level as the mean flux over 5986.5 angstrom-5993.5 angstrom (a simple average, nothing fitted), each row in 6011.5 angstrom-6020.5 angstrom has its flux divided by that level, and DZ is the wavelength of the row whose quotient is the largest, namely 6012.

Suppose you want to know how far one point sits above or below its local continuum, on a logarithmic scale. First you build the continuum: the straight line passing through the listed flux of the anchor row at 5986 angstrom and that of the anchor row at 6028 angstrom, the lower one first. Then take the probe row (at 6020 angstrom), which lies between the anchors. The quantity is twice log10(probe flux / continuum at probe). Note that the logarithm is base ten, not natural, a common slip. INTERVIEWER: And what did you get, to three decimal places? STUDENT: 0.022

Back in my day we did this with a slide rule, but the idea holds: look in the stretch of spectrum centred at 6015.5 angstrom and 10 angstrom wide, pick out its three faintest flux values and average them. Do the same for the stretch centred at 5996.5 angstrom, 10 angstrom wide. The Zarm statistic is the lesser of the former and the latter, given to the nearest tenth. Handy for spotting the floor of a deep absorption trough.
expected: 23.3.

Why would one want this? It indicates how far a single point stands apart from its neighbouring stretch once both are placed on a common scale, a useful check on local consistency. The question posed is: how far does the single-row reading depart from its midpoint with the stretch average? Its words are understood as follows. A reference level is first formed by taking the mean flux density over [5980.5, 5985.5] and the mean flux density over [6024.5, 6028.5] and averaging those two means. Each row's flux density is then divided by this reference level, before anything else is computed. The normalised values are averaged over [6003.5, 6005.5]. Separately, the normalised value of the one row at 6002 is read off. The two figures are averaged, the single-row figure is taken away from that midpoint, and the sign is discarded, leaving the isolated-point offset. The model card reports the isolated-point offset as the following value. 0.017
